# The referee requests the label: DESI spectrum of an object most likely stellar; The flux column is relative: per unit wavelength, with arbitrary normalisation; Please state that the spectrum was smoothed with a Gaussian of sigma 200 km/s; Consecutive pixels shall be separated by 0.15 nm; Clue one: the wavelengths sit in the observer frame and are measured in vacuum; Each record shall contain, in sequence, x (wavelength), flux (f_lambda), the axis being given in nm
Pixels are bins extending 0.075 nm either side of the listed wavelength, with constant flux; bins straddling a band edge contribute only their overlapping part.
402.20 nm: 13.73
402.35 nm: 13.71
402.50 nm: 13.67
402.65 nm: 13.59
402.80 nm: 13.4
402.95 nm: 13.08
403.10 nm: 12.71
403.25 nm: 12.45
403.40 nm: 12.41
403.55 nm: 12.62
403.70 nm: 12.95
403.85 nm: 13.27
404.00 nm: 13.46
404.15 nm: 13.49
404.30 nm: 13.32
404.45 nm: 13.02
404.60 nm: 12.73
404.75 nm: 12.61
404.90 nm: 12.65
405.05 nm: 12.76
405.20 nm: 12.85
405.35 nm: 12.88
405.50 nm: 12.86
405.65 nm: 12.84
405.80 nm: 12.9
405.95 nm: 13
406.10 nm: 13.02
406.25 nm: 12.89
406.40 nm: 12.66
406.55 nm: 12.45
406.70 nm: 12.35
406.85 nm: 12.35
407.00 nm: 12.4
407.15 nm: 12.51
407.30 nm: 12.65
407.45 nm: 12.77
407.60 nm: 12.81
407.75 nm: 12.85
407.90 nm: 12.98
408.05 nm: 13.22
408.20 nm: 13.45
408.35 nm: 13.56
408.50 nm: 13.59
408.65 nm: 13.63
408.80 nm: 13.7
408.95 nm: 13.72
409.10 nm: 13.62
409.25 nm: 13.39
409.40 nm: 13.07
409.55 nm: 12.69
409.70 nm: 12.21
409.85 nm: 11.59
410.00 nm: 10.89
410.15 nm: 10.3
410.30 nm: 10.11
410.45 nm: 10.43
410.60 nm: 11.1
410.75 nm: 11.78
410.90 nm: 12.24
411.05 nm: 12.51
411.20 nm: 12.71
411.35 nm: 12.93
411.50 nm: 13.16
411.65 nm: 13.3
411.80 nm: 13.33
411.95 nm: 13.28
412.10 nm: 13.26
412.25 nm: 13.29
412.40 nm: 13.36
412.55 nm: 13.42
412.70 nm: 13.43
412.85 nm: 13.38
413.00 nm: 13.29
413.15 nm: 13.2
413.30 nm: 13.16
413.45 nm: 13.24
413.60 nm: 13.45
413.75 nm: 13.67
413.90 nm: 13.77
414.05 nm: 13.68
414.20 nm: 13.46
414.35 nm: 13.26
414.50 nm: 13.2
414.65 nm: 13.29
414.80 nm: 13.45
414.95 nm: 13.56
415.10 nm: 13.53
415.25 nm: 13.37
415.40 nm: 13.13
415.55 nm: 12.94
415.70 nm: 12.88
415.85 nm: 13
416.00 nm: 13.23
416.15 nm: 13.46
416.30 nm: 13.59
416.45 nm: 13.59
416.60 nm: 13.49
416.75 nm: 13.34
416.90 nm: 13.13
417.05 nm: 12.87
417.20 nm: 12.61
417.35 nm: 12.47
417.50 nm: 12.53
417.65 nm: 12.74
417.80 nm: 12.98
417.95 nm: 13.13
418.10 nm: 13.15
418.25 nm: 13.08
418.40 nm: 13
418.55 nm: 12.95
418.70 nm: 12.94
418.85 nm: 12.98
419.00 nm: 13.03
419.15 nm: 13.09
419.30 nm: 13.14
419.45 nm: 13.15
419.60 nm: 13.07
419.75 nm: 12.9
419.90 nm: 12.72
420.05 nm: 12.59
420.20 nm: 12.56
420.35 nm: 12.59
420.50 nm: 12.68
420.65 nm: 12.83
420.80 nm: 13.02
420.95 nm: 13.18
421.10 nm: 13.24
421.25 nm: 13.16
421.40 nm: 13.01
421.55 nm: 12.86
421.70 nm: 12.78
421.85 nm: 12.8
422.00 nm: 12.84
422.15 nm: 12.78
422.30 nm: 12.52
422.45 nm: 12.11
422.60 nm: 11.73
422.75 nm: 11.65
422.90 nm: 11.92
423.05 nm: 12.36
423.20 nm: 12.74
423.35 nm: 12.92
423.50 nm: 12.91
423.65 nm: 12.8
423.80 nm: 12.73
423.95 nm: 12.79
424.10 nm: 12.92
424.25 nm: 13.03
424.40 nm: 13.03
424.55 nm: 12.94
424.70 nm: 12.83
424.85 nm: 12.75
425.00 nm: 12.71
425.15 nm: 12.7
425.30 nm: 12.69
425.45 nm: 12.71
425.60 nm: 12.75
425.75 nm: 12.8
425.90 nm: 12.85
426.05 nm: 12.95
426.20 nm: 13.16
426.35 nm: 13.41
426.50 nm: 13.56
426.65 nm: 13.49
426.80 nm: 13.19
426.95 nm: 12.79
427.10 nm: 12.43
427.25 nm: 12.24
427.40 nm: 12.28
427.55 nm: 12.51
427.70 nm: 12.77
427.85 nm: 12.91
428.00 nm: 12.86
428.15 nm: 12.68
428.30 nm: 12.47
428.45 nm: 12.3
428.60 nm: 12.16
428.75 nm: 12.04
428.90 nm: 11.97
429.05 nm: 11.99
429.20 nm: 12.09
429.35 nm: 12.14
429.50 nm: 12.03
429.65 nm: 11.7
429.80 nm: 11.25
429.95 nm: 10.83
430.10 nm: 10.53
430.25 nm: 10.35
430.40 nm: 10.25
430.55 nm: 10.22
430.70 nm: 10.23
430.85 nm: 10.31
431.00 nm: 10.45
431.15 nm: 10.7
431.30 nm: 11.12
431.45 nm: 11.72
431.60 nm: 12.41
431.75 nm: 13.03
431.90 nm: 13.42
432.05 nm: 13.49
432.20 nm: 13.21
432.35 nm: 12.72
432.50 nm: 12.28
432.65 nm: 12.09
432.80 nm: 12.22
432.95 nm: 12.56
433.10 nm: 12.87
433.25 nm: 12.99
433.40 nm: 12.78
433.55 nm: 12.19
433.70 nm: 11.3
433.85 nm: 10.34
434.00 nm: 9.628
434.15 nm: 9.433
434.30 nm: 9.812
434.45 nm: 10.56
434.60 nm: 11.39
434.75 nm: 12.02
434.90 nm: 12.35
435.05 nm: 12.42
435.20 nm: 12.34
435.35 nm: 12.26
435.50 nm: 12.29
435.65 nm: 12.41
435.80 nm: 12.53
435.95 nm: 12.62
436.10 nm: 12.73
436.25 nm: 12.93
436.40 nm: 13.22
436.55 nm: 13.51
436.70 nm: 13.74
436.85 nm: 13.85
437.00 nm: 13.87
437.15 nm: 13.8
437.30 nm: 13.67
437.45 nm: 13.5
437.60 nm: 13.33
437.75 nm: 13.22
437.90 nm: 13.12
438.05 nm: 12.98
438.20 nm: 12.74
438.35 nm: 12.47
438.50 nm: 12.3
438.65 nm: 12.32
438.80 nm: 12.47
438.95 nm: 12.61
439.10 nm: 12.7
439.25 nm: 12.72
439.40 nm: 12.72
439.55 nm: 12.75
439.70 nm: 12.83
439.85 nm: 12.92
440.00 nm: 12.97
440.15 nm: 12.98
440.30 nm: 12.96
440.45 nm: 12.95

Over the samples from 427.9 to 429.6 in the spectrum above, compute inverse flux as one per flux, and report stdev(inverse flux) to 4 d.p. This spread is 0.0019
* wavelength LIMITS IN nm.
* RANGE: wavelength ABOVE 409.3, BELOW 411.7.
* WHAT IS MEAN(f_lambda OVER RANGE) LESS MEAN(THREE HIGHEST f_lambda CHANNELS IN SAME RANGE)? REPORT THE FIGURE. -1.2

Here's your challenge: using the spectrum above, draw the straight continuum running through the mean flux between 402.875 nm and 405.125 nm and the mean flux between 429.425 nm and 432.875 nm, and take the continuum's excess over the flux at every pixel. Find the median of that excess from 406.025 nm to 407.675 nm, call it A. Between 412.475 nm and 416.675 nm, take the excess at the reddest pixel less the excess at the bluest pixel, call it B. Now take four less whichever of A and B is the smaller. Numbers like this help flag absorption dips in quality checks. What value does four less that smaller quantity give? 4.27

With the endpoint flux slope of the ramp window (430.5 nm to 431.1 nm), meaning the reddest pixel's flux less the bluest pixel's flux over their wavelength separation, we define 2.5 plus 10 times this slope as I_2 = 8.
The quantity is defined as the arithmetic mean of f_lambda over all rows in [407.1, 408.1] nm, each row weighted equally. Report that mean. 12.8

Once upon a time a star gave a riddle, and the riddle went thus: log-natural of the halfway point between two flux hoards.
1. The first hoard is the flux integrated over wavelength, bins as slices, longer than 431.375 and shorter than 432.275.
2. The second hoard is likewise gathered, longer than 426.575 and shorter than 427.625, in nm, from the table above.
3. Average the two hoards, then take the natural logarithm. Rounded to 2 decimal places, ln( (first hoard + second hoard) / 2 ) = 2.52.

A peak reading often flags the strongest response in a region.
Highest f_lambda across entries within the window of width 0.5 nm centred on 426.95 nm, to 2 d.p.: 13.19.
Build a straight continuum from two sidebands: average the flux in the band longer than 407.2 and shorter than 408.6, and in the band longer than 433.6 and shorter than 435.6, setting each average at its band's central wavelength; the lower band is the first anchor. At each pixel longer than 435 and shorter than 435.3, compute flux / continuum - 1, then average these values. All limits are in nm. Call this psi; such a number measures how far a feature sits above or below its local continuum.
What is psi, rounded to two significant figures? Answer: 0.10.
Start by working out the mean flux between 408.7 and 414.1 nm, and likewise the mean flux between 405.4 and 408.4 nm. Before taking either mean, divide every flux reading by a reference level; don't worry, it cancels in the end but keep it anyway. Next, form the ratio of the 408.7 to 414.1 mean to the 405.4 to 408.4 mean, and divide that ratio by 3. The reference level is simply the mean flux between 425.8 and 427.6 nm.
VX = 0.332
